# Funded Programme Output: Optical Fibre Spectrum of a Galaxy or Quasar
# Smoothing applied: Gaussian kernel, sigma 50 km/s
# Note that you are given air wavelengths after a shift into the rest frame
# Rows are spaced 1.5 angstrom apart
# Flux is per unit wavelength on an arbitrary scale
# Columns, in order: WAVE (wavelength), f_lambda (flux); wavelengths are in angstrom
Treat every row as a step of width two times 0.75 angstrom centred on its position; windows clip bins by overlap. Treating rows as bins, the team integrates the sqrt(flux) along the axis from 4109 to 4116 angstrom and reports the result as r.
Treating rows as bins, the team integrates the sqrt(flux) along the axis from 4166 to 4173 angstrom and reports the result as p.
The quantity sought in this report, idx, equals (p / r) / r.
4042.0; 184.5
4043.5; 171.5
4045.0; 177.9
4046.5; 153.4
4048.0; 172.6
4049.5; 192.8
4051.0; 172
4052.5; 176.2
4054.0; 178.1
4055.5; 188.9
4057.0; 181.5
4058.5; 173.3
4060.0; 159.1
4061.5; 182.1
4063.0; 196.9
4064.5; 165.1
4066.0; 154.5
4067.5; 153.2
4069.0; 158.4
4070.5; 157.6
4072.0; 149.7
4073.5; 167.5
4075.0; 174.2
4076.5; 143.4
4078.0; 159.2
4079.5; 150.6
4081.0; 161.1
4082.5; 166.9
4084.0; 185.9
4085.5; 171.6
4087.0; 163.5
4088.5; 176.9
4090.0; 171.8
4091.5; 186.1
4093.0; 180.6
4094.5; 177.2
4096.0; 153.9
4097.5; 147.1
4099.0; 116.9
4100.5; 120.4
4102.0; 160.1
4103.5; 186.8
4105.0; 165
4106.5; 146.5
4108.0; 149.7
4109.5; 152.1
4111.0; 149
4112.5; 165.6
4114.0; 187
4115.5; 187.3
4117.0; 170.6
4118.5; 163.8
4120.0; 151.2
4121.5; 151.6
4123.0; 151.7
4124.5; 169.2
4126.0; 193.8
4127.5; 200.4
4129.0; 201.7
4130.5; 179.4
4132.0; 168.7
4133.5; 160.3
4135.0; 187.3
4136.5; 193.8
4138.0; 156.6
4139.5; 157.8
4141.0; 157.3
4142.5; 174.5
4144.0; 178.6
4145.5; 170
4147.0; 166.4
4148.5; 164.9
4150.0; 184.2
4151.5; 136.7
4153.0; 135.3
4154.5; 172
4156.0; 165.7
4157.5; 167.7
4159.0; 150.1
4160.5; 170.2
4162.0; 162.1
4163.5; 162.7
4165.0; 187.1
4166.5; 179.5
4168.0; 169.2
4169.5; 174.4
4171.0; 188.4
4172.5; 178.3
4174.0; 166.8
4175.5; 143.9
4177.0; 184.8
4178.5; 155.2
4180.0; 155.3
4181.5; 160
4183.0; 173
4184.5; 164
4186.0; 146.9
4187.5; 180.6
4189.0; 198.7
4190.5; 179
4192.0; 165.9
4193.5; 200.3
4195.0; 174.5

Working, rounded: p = 93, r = 91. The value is 0.011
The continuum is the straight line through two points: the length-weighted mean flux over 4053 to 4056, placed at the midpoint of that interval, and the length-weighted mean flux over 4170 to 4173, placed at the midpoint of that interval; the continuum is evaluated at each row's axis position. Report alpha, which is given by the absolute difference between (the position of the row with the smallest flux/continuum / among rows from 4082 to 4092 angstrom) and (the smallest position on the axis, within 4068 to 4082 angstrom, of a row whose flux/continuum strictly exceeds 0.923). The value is 12.0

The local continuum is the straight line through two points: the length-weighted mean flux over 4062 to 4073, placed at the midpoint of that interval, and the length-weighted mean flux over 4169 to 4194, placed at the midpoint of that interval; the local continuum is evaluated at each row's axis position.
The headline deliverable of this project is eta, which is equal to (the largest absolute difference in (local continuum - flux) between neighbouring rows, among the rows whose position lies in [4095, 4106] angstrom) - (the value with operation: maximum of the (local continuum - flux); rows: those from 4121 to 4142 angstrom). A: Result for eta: 24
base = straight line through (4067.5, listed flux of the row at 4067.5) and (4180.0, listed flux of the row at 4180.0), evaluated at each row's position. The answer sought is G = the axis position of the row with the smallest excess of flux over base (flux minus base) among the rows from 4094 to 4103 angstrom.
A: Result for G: 4099.0 angstrom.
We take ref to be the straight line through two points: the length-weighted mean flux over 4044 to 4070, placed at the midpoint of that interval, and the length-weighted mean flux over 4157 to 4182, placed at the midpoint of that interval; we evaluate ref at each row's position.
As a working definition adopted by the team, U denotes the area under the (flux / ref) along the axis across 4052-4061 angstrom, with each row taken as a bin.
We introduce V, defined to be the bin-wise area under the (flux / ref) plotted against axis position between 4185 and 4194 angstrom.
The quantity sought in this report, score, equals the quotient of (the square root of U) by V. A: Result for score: 0.317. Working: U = 9.20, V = 9.6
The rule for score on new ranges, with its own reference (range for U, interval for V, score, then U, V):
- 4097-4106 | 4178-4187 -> 0.327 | 7.87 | 8.6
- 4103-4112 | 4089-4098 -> 0.322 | 8.32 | 9.0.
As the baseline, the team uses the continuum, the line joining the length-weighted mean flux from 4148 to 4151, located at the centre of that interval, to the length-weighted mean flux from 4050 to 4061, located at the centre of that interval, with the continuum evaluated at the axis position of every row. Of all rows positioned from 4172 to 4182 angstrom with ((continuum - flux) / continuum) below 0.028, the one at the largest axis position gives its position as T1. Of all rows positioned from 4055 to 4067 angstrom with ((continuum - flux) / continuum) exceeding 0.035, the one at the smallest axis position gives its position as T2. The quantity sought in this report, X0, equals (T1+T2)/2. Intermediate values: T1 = 4177.0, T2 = 4060.0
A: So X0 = 4118.5 angstrom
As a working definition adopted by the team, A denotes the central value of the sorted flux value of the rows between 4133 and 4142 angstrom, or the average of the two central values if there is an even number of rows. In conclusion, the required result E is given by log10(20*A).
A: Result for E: 3.503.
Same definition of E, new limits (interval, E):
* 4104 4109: 3.476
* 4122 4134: 3.542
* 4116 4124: 3.482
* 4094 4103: 3.479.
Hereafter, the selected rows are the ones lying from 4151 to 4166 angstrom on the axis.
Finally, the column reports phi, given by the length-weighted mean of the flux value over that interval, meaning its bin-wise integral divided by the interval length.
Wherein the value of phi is 162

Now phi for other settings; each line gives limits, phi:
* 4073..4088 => 165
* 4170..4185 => 167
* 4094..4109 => 152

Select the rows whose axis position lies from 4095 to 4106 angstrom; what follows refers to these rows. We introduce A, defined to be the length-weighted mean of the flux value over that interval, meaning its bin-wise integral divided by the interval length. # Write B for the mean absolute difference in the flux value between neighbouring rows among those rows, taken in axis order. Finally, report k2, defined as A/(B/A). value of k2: 1057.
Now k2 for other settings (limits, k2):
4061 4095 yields 2451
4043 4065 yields 2097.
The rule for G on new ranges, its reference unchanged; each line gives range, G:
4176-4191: 4186.0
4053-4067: 4066.0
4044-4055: 4046.5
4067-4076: 4072.0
